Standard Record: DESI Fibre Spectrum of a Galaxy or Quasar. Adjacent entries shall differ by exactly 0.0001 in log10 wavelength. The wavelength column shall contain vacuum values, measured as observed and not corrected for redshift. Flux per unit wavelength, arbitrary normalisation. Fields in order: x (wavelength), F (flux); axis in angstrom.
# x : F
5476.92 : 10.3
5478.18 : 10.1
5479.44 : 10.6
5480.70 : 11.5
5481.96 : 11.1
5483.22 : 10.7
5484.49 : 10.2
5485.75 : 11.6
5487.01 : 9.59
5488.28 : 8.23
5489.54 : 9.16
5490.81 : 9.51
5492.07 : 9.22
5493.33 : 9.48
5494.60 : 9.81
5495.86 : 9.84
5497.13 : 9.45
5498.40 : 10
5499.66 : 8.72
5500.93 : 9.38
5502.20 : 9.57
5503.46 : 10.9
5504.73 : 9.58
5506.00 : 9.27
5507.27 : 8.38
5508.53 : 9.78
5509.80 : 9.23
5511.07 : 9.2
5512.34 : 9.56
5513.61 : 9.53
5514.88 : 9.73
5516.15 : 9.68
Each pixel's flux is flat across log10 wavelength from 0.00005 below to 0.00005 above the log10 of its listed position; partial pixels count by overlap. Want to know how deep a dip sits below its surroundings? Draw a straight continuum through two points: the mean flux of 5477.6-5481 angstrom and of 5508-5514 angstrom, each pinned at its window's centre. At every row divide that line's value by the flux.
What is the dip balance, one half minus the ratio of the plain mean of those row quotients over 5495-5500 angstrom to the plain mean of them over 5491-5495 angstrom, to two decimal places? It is -0.48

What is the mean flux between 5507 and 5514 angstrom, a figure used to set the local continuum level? 9.3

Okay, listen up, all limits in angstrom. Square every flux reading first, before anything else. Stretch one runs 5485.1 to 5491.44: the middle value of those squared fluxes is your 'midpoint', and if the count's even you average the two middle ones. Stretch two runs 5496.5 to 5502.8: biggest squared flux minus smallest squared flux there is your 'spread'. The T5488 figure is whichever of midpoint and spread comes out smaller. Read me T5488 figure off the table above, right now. 24.0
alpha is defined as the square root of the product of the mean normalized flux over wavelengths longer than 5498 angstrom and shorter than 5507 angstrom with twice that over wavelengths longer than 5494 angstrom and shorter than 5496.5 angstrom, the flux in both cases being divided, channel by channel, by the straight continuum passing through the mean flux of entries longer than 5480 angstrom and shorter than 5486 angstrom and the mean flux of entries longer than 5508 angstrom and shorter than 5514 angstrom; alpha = 1.36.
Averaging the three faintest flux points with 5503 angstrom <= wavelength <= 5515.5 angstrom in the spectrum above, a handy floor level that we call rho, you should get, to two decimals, 8.94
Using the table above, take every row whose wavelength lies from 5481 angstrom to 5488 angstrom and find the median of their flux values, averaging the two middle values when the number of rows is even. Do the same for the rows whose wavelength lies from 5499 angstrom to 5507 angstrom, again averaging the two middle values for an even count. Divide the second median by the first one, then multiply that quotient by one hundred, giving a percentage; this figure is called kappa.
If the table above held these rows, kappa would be 89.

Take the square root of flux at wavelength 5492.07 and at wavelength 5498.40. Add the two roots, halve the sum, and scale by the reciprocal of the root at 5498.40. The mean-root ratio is 0.98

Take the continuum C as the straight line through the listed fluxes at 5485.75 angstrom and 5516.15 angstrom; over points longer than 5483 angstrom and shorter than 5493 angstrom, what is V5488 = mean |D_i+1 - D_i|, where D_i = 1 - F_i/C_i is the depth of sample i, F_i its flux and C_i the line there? 0.08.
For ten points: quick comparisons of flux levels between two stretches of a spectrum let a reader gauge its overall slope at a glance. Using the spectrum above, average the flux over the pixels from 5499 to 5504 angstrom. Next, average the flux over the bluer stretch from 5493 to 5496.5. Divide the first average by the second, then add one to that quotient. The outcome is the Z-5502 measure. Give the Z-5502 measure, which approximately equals 1.99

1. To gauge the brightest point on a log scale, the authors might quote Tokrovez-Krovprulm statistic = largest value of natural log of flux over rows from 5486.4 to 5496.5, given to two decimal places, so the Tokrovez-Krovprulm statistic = 2.29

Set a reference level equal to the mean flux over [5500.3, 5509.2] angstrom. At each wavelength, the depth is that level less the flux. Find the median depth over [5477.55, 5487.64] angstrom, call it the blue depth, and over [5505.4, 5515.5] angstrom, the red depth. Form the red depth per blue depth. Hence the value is -0.1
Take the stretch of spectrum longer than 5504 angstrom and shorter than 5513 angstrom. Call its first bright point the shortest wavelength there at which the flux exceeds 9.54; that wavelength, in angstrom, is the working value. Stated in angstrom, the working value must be 5504.73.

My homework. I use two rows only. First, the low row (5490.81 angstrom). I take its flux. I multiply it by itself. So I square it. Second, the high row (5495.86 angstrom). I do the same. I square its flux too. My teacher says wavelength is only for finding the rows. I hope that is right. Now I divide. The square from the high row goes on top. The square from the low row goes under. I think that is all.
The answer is 1.07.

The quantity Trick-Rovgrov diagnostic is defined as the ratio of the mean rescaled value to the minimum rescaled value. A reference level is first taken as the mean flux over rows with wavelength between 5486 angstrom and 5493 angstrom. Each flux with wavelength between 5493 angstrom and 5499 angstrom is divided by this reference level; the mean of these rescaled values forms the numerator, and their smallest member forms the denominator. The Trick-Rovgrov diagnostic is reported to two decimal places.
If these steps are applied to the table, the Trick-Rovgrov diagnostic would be 1.03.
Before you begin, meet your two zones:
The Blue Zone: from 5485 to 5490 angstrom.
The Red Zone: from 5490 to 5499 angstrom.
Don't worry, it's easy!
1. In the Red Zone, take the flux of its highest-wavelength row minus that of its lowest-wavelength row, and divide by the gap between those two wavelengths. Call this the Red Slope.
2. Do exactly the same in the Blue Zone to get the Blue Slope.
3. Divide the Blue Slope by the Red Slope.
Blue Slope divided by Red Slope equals -10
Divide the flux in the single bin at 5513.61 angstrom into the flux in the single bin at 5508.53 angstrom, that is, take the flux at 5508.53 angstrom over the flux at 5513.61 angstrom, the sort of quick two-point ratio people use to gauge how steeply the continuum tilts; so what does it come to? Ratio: 1.03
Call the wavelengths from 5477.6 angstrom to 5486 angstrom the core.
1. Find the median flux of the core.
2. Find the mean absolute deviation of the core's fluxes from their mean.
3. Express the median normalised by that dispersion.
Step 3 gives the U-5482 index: 22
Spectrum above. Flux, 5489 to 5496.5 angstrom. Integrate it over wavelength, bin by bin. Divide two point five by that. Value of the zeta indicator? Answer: 0.035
